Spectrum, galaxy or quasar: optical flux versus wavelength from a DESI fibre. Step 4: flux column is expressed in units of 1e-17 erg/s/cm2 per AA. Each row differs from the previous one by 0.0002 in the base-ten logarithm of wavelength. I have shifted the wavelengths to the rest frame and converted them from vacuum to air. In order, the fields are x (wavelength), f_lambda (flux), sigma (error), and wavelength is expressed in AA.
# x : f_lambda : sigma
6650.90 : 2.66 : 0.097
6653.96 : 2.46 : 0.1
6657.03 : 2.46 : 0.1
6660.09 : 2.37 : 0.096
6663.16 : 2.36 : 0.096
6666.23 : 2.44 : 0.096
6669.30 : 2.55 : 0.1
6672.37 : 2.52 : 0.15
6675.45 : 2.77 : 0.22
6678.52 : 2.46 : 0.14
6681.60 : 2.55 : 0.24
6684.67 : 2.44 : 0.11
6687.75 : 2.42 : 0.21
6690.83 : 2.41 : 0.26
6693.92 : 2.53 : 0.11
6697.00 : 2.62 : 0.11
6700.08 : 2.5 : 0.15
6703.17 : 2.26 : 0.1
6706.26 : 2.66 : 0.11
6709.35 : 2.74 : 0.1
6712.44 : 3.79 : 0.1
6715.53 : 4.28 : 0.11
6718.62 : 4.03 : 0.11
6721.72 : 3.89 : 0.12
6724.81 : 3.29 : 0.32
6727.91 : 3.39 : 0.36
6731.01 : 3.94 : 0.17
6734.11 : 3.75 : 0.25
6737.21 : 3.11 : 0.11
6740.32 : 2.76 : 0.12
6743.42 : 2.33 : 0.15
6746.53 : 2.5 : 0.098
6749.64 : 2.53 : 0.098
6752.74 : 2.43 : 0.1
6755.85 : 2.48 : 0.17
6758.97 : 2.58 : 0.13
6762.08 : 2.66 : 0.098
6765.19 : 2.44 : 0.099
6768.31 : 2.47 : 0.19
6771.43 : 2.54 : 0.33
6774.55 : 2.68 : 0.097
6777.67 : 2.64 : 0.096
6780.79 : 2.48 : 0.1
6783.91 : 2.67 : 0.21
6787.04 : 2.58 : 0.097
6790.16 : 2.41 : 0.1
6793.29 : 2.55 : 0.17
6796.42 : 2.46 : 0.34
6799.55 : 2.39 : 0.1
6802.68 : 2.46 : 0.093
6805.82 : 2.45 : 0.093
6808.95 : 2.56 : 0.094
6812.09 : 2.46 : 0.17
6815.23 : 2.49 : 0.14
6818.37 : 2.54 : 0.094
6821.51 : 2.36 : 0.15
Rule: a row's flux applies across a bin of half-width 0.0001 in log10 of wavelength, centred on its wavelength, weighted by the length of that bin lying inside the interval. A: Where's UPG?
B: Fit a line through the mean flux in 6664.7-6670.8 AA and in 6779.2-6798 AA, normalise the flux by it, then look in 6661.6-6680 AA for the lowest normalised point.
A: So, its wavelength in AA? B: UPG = 6663.16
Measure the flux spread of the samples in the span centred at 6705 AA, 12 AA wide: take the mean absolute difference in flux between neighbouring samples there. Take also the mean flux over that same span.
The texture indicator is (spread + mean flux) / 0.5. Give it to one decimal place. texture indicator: 5.6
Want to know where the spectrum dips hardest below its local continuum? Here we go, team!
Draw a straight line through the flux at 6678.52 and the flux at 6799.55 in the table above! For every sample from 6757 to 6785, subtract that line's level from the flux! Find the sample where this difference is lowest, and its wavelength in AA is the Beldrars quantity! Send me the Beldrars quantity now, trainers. 6765.19 AA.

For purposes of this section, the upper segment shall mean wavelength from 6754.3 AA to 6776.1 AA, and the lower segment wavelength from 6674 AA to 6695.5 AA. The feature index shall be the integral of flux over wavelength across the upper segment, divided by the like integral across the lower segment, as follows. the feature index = 1.03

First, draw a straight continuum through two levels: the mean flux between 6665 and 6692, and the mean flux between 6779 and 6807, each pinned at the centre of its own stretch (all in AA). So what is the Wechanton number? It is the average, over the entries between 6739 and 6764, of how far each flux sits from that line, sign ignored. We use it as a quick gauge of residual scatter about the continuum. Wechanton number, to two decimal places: 0.10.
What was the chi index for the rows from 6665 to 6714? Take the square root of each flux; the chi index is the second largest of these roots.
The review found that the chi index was 1.66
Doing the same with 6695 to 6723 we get 2.01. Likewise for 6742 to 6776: 1.63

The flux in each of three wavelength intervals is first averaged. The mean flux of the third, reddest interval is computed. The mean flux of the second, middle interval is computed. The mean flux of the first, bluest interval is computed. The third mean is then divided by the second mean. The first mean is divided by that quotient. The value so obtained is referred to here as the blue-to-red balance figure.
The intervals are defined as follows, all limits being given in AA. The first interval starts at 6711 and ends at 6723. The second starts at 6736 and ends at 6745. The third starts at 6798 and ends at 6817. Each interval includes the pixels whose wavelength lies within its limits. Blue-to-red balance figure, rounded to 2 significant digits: 4.4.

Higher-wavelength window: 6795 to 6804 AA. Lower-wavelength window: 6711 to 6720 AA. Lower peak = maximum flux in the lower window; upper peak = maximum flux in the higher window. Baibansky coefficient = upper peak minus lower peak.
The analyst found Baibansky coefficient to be -1.8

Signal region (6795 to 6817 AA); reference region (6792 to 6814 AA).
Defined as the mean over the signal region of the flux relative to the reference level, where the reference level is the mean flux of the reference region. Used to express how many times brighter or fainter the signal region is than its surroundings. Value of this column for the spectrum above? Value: 1.00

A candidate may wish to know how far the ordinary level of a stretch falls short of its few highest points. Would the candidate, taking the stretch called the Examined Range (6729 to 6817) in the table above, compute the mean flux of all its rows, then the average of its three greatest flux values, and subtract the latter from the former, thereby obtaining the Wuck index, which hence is -0.96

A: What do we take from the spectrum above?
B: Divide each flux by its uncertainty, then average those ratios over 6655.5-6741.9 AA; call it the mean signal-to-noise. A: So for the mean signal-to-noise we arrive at 22.1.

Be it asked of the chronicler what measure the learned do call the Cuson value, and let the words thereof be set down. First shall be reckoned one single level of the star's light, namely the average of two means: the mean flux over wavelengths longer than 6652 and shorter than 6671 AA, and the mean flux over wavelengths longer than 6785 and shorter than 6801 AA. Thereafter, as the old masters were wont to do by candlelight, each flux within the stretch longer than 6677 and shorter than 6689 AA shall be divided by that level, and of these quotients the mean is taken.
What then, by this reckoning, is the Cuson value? 1.00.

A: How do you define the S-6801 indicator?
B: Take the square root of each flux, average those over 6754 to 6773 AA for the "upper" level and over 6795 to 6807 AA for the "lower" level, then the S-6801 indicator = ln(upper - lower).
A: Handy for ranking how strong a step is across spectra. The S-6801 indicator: -3.6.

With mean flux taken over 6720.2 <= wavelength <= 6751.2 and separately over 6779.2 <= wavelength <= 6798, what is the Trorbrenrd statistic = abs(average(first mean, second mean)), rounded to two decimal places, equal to 2.84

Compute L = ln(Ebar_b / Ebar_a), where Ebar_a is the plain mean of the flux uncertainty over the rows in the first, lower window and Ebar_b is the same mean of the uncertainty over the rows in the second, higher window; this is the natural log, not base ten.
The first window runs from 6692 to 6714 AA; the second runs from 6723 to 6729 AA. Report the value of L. 1.1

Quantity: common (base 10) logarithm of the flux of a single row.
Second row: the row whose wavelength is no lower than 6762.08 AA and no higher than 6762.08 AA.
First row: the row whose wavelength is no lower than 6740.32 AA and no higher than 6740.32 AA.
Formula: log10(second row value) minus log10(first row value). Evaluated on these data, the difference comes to -0.02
